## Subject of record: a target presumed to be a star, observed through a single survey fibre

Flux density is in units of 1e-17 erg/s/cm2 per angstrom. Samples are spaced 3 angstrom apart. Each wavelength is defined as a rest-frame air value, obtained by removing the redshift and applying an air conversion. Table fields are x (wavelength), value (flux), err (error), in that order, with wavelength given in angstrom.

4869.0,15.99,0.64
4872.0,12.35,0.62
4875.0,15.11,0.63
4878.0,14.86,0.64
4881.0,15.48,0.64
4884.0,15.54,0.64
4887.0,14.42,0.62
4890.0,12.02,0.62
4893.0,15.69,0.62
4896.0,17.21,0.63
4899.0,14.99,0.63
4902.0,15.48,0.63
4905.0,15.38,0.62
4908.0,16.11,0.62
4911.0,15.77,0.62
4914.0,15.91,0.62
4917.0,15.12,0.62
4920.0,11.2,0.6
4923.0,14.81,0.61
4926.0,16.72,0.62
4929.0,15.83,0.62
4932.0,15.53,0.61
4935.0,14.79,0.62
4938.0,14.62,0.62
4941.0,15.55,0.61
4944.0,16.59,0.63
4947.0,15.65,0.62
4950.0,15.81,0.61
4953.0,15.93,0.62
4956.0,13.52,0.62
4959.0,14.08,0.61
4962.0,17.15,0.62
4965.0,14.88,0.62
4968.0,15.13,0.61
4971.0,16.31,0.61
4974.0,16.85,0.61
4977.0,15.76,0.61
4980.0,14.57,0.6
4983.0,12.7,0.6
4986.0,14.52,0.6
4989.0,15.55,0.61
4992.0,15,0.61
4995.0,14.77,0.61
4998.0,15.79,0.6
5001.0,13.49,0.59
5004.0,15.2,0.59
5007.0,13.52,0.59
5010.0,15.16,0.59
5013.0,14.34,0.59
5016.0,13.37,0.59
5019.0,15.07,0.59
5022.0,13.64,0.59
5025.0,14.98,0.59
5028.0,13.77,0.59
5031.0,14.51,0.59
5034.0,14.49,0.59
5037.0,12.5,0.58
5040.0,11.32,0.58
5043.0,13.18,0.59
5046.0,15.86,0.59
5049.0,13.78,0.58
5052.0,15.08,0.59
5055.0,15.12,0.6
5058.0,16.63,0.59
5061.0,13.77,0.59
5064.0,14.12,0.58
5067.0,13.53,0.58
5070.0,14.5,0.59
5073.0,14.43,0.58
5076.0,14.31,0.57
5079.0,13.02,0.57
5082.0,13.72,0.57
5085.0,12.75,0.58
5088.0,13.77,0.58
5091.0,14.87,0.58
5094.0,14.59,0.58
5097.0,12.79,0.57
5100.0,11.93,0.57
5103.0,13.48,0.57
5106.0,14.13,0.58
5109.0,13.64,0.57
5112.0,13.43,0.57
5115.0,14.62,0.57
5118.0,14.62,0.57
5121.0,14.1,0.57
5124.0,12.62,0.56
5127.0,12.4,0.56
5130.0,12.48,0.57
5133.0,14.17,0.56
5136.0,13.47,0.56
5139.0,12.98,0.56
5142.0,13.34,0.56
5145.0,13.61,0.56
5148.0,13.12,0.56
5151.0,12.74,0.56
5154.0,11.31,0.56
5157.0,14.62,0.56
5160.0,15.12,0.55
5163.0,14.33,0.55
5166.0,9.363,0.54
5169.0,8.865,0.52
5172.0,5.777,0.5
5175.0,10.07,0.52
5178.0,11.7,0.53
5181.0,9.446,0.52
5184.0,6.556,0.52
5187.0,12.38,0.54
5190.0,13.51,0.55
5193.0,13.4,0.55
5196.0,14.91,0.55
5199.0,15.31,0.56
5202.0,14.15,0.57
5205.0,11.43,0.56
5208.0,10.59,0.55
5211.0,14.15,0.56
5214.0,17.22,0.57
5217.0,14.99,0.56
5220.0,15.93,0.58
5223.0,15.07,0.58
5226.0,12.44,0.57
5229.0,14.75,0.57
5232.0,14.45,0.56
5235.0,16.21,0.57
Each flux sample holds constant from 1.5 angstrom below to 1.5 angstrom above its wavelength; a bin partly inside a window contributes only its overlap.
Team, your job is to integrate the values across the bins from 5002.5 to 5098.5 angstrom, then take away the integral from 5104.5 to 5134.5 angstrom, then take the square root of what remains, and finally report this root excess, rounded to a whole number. 31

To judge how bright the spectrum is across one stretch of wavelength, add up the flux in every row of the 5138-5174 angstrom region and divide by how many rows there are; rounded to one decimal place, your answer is 12.1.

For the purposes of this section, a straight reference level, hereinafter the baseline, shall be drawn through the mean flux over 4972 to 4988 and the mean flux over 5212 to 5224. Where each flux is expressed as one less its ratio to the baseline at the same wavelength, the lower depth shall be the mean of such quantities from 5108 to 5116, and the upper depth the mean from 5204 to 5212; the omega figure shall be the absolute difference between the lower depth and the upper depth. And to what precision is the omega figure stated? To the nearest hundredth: 0.14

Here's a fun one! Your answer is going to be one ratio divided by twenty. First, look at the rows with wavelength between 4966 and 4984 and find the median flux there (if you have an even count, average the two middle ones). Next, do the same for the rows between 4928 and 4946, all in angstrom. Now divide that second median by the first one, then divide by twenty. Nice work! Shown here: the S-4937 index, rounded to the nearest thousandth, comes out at 0.050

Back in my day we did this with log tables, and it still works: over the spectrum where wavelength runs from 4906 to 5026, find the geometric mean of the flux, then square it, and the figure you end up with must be 224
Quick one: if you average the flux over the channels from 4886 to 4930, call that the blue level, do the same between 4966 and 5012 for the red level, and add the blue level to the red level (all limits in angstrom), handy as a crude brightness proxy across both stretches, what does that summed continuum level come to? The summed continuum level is 30.1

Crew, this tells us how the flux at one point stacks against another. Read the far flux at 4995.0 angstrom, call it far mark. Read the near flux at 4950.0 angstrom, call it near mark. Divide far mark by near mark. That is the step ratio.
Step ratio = 0.93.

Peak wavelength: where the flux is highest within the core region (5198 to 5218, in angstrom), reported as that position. 5214.0 angstrom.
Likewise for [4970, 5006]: 4974.0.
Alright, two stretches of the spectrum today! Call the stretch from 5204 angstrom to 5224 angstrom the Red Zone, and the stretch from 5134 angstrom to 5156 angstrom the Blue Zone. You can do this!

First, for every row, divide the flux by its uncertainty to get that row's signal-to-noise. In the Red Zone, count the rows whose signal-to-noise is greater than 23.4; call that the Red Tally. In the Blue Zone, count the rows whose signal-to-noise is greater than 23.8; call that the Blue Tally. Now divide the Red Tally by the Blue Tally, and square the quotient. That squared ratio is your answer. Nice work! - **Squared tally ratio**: 2.8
